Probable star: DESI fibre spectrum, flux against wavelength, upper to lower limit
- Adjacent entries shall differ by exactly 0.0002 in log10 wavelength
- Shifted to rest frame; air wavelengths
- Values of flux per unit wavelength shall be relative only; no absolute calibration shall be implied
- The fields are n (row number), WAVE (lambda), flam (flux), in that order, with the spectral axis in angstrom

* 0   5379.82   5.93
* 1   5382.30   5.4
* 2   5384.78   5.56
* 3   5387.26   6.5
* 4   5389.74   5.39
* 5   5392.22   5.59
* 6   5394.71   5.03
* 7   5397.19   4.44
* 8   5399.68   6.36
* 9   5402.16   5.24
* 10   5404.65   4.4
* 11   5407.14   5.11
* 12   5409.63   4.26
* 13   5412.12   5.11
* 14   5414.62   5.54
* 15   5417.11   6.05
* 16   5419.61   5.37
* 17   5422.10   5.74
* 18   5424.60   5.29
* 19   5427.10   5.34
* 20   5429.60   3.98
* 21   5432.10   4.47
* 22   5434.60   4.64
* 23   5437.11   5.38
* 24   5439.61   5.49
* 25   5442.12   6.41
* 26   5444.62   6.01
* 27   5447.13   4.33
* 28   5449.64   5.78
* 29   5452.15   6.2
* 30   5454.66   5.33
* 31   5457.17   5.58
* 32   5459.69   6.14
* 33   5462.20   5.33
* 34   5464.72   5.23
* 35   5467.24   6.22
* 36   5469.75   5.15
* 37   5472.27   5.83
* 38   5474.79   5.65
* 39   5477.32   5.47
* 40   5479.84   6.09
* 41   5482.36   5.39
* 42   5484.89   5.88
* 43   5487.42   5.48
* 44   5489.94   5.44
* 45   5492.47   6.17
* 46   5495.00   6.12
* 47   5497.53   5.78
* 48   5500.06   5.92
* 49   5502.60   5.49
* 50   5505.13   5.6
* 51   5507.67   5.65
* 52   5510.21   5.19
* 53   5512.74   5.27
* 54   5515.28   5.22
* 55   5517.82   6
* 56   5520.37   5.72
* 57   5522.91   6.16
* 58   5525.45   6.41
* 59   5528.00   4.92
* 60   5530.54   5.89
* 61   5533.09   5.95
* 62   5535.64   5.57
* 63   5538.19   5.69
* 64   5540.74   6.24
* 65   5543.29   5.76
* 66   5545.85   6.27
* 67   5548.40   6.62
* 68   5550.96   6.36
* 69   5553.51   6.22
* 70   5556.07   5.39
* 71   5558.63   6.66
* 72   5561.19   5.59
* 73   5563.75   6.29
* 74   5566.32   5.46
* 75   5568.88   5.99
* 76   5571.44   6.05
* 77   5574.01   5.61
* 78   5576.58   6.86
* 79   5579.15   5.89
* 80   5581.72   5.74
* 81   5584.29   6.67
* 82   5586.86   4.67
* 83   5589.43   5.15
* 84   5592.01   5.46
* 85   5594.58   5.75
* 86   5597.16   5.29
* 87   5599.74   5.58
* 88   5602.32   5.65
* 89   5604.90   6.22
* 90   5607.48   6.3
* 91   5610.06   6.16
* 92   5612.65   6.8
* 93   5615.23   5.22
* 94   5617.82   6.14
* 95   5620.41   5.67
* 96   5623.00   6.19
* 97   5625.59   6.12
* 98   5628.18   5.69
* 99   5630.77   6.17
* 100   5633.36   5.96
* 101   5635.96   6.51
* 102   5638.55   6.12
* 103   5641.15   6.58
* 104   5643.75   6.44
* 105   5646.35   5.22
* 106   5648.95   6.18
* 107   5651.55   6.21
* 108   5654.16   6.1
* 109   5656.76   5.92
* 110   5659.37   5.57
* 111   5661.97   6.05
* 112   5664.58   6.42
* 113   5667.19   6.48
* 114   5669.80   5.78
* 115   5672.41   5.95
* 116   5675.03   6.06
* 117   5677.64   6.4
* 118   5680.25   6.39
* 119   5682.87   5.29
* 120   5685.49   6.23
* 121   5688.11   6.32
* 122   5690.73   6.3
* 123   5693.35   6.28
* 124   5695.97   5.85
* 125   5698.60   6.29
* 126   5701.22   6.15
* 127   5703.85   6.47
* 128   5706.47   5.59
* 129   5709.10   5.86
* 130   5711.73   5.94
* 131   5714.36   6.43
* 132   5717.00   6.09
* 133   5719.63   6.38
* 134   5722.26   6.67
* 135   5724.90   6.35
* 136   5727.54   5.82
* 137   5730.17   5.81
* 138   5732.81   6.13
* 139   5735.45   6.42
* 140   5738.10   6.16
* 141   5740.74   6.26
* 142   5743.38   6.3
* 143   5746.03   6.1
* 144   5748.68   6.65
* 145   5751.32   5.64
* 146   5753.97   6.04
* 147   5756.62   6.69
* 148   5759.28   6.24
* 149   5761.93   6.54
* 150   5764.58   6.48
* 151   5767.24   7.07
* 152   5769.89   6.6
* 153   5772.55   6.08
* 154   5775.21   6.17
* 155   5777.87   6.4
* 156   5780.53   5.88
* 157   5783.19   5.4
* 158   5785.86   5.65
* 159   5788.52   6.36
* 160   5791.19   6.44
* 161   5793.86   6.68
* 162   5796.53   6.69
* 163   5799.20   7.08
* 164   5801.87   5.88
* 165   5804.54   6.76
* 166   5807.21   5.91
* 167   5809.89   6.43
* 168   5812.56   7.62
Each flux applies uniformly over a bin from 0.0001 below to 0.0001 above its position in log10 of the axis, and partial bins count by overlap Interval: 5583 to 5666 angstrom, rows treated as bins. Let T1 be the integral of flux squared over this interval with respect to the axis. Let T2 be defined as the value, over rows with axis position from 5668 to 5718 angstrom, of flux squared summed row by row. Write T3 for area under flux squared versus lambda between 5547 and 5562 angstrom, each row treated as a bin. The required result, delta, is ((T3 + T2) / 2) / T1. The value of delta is 0.22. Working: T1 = 2953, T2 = 706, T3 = 573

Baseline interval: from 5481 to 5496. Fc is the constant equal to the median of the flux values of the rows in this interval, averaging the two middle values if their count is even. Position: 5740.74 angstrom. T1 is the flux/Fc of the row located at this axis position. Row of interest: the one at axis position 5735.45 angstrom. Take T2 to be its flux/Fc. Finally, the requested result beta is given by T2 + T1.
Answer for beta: 2.23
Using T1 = 1.10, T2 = 1.13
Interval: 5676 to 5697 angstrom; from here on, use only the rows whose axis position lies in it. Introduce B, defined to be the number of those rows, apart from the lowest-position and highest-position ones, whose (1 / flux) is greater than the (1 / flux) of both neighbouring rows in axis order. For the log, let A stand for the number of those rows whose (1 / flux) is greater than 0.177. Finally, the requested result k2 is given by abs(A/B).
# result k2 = 1.0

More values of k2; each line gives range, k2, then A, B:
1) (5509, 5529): 2.0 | 4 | 2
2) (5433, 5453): 4.0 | 4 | 1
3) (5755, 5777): 0.0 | 0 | 3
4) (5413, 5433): 2.0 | 6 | 3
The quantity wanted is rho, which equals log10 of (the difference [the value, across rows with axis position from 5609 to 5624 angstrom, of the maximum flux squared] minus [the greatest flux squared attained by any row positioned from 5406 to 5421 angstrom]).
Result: 0.98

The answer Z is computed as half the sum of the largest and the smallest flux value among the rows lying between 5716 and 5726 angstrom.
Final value 6.38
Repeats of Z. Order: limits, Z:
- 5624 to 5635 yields 5.93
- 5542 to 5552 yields 6.19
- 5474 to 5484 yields 5.74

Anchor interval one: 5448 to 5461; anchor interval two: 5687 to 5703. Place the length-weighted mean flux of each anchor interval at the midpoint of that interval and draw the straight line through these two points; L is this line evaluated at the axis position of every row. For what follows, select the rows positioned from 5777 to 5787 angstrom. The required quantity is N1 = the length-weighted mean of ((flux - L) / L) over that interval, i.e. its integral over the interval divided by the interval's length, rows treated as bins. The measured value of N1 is -0.09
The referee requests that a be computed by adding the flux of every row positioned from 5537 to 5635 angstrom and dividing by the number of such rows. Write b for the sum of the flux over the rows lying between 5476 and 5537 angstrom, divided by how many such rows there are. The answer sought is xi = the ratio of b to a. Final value 0.96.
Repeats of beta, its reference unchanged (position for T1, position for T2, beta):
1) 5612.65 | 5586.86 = 2.02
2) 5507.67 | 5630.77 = 2.08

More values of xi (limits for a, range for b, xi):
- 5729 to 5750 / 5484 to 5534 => 0.92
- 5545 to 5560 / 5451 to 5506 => 0.91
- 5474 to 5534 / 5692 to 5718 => 1.07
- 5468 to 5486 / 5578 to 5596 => 1.00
